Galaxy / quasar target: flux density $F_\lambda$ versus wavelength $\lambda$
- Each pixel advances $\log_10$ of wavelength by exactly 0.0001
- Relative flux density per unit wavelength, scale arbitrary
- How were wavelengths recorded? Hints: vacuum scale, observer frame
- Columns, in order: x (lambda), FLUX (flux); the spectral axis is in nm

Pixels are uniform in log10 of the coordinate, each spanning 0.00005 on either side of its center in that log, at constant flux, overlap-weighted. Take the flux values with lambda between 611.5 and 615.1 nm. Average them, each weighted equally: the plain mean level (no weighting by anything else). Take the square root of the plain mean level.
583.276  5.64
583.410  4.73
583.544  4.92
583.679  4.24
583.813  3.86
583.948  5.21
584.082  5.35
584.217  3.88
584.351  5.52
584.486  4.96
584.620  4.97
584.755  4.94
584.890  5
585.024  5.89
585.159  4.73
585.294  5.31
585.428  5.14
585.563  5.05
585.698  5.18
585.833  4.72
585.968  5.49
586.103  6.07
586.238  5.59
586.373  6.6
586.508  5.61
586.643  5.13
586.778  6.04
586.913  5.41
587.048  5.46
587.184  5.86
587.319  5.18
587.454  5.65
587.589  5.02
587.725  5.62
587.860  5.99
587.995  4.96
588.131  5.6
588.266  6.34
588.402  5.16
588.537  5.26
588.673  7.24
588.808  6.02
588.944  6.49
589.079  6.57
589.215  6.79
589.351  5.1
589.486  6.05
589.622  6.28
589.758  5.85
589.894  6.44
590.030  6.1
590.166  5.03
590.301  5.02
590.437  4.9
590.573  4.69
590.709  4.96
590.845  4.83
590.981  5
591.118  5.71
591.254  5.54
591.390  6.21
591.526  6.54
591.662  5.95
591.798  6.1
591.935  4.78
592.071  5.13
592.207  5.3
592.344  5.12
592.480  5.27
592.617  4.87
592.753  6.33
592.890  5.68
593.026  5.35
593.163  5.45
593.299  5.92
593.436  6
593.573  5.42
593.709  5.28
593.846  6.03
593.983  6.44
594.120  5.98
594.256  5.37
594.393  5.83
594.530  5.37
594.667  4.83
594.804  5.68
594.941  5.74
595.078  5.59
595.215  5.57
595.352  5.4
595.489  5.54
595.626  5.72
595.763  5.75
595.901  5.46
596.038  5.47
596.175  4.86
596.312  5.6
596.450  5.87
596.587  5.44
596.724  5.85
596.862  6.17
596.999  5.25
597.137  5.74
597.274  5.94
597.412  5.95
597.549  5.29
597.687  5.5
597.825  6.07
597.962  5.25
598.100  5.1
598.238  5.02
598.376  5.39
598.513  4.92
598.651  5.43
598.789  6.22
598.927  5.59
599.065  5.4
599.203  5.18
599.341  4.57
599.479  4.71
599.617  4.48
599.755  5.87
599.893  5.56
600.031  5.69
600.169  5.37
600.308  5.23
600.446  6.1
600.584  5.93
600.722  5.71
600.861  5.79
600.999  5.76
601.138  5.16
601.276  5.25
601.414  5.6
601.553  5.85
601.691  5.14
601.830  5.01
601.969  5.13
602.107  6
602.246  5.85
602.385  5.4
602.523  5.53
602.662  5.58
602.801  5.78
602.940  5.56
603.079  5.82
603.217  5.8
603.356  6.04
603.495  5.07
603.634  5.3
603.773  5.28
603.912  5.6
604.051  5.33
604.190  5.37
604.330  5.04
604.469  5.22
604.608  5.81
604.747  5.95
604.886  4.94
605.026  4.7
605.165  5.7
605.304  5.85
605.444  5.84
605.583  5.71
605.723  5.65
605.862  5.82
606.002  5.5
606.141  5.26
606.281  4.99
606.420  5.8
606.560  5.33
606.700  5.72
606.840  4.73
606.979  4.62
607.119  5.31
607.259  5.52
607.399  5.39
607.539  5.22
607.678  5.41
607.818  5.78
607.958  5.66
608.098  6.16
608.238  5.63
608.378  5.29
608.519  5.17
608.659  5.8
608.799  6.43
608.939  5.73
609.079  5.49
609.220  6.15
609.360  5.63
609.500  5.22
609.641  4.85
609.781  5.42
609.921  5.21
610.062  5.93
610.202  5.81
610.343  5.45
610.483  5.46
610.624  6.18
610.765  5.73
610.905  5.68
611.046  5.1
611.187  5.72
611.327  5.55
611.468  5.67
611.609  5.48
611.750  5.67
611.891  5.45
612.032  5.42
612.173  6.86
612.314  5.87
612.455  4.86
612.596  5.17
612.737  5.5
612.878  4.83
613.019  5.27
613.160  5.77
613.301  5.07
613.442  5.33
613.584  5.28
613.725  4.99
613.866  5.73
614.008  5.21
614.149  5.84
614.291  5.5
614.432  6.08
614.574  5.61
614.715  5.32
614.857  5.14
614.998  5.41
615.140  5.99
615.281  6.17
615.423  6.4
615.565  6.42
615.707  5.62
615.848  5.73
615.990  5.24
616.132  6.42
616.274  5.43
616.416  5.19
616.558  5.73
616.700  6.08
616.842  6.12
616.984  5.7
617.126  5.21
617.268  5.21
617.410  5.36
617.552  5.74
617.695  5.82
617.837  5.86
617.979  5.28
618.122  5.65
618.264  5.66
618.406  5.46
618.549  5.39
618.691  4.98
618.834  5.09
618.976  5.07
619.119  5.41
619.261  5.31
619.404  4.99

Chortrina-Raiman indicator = 2.34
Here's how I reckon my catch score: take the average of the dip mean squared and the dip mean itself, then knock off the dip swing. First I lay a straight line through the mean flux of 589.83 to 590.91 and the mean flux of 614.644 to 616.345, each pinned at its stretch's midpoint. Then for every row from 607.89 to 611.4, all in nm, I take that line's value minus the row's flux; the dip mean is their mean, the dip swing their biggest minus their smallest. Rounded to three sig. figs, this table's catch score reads -1.58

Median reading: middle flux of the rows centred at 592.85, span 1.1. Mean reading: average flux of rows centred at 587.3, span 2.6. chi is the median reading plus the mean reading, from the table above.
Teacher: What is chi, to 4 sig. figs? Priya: 11.01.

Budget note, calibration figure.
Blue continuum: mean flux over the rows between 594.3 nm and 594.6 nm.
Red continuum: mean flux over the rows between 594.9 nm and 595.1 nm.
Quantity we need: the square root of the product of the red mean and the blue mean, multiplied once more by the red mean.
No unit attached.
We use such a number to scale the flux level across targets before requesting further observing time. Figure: 31.9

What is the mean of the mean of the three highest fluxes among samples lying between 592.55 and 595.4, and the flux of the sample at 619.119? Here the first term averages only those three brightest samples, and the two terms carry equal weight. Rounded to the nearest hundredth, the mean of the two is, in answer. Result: 5.84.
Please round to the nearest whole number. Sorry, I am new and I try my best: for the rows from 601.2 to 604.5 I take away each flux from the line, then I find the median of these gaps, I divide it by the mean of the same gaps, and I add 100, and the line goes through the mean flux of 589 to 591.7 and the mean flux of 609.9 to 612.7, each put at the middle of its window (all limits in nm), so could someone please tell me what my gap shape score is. 101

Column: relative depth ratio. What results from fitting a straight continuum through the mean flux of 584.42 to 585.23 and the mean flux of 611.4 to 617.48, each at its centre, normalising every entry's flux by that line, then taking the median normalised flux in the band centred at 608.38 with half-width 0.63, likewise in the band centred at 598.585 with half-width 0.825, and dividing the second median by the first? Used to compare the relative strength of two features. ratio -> 0.96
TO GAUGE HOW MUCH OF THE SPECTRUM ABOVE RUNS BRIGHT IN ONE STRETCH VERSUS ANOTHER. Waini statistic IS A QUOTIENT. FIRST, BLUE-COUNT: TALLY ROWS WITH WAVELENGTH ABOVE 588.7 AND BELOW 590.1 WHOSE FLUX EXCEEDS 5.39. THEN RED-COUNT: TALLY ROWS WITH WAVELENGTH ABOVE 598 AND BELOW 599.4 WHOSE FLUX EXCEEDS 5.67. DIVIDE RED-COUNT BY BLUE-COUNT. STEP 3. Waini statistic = 0.1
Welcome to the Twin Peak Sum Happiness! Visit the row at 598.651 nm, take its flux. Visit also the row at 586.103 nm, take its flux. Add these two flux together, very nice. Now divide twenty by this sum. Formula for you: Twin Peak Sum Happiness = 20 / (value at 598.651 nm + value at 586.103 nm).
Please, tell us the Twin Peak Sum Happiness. 1.74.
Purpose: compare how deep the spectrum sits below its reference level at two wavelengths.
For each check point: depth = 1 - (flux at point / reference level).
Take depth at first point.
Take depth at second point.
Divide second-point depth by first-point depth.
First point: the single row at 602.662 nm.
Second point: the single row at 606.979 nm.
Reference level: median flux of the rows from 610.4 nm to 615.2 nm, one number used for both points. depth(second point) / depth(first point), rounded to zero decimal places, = -10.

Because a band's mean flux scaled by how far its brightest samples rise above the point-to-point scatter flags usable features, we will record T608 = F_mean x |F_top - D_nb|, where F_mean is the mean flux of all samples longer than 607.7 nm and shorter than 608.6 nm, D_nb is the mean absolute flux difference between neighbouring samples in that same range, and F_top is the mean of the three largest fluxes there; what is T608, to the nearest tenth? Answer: 31.1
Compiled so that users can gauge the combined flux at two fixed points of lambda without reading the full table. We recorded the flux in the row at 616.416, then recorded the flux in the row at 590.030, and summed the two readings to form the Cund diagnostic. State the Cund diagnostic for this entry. 11.3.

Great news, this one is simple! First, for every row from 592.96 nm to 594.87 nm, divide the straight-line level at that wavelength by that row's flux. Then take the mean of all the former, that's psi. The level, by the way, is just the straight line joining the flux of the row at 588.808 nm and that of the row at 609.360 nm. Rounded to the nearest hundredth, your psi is 1.06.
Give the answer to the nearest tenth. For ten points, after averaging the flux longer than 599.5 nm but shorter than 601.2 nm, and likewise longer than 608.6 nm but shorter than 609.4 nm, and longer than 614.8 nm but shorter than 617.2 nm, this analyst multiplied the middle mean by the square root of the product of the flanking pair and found 33.2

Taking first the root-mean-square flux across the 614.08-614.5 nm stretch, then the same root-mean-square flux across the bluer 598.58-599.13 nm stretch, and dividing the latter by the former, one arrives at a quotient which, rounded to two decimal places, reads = 0.98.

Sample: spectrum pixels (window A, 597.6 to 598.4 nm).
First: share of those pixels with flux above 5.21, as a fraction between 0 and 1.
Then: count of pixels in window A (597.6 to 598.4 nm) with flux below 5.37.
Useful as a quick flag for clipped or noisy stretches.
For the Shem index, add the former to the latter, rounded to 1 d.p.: 3.7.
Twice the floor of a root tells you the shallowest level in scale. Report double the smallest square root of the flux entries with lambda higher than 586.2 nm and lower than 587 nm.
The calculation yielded 4.53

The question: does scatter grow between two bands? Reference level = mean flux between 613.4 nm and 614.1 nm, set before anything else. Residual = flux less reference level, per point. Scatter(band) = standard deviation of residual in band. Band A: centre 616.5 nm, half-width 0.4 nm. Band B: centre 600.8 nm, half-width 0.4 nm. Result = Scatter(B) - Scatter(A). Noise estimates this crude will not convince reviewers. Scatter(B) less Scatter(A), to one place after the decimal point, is -0.1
